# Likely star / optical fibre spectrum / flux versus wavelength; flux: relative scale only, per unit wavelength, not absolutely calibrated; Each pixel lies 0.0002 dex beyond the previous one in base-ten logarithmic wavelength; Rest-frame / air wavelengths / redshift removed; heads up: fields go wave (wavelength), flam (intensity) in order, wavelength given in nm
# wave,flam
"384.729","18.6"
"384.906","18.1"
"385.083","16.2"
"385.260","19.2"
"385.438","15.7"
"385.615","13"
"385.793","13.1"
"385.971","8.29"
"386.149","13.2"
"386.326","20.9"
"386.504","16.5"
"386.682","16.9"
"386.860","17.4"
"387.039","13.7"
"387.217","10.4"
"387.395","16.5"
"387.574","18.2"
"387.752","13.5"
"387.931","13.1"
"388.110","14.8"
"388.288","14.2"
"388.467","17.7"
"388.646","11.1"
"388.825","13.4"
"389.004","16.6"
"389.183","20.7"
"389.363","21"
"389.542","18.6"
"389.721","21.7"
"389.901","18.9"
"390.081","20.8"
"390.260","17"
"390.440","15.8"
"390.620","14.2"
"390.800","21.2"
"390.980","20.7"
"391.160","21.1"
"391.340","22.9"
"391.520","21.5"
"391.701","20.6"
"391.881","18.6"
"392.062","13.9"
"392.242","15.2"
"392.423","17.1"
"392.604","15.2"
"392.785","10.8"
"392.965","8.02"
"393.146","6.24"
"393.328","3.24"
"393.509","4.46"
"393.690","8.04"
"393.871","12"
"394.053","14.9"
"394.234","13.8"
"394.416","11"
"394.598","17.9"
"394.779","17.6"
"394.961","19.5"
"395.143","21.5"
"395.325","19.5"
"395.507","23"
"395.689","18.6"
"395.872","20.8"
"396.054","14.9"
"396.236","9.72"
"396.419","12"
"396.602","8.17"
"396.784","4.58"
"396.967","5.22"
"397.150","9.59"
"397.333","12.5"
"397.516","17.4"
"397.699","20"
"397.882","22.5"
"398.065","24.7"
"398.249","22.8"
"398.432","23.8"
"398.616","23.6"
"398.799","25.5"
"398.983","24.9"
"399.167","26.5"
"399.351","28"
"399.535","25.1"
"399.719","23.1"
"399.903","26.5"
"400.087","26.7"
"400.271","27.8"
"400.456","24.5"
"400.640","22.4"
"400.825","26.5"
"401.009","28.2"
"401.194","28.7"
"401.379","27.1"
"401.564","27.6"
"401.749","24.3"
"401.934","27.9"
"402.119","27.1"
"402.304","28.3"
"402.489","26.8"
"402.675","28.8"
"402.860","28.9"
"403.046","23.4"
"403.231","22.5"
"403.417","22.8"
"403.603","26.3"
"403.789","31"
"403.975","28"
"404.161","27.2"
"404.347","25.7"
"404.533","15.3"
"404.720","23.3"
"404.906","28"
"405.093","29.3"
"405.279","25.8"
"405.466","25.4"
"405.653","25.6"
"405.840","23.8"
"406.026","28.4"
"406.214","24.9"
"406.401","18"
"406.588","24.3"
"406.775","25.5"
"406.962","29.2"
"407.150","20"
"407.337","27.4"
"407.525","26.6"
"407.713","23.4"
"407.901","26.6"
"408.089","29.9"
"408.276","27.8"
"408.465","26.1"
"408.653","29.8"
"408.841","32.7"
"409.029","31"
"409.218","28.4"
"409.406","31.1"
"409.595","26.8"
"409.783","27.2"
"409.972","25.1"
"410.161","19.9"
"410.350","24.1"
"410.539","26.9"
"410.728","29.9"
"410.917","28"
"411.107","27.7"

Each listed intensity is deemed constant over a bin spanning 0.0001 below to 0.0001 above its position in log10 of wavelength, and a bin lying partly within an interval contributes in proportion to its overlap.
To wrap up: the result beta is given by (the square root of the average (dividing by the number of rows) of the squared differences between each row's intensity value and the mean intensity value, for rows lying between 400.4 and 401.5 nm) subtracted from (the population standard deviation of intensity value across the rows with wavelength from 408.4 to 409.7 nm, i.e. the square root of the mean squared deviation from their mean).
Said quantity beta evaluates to 0.1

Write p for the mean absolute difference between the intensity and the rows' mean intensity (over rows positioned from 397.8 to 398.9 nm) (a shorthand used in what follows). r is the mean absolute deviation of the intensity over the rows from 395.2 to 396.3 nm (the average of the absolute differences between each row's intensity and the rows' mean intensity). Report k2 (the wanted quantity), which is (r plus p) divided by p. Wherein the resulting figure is 5.2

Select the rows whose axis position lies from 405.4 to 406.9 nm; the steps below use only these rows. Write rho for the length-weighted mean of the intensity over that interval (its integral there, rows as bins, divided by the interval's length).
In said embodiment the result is 25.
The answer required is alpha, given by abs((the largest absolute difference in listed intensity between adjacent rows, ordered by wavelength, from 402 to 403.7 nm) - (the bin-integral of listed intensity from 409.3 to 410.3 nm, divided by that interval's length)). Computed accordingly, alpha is 20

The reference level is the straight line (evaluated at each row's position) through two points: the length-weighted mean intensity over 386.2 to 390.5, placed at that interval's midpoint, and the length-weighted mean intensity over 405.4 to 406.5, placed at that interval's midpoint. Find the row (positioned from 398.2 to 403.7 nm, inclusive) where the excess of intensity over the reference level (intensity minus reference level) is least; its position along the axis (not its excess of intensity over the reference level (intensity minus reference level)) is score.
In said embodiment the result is 403.231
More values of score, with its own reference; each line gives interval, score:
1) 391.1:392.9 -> 392.785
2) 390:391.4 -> 390.620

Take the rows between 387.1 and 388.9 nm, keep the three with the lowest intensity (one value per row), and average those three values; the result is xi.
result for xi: 11.5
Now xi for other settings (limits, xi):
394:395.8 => 13.2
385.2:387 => 11.5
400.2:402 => 23.7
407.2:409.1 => 25.4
